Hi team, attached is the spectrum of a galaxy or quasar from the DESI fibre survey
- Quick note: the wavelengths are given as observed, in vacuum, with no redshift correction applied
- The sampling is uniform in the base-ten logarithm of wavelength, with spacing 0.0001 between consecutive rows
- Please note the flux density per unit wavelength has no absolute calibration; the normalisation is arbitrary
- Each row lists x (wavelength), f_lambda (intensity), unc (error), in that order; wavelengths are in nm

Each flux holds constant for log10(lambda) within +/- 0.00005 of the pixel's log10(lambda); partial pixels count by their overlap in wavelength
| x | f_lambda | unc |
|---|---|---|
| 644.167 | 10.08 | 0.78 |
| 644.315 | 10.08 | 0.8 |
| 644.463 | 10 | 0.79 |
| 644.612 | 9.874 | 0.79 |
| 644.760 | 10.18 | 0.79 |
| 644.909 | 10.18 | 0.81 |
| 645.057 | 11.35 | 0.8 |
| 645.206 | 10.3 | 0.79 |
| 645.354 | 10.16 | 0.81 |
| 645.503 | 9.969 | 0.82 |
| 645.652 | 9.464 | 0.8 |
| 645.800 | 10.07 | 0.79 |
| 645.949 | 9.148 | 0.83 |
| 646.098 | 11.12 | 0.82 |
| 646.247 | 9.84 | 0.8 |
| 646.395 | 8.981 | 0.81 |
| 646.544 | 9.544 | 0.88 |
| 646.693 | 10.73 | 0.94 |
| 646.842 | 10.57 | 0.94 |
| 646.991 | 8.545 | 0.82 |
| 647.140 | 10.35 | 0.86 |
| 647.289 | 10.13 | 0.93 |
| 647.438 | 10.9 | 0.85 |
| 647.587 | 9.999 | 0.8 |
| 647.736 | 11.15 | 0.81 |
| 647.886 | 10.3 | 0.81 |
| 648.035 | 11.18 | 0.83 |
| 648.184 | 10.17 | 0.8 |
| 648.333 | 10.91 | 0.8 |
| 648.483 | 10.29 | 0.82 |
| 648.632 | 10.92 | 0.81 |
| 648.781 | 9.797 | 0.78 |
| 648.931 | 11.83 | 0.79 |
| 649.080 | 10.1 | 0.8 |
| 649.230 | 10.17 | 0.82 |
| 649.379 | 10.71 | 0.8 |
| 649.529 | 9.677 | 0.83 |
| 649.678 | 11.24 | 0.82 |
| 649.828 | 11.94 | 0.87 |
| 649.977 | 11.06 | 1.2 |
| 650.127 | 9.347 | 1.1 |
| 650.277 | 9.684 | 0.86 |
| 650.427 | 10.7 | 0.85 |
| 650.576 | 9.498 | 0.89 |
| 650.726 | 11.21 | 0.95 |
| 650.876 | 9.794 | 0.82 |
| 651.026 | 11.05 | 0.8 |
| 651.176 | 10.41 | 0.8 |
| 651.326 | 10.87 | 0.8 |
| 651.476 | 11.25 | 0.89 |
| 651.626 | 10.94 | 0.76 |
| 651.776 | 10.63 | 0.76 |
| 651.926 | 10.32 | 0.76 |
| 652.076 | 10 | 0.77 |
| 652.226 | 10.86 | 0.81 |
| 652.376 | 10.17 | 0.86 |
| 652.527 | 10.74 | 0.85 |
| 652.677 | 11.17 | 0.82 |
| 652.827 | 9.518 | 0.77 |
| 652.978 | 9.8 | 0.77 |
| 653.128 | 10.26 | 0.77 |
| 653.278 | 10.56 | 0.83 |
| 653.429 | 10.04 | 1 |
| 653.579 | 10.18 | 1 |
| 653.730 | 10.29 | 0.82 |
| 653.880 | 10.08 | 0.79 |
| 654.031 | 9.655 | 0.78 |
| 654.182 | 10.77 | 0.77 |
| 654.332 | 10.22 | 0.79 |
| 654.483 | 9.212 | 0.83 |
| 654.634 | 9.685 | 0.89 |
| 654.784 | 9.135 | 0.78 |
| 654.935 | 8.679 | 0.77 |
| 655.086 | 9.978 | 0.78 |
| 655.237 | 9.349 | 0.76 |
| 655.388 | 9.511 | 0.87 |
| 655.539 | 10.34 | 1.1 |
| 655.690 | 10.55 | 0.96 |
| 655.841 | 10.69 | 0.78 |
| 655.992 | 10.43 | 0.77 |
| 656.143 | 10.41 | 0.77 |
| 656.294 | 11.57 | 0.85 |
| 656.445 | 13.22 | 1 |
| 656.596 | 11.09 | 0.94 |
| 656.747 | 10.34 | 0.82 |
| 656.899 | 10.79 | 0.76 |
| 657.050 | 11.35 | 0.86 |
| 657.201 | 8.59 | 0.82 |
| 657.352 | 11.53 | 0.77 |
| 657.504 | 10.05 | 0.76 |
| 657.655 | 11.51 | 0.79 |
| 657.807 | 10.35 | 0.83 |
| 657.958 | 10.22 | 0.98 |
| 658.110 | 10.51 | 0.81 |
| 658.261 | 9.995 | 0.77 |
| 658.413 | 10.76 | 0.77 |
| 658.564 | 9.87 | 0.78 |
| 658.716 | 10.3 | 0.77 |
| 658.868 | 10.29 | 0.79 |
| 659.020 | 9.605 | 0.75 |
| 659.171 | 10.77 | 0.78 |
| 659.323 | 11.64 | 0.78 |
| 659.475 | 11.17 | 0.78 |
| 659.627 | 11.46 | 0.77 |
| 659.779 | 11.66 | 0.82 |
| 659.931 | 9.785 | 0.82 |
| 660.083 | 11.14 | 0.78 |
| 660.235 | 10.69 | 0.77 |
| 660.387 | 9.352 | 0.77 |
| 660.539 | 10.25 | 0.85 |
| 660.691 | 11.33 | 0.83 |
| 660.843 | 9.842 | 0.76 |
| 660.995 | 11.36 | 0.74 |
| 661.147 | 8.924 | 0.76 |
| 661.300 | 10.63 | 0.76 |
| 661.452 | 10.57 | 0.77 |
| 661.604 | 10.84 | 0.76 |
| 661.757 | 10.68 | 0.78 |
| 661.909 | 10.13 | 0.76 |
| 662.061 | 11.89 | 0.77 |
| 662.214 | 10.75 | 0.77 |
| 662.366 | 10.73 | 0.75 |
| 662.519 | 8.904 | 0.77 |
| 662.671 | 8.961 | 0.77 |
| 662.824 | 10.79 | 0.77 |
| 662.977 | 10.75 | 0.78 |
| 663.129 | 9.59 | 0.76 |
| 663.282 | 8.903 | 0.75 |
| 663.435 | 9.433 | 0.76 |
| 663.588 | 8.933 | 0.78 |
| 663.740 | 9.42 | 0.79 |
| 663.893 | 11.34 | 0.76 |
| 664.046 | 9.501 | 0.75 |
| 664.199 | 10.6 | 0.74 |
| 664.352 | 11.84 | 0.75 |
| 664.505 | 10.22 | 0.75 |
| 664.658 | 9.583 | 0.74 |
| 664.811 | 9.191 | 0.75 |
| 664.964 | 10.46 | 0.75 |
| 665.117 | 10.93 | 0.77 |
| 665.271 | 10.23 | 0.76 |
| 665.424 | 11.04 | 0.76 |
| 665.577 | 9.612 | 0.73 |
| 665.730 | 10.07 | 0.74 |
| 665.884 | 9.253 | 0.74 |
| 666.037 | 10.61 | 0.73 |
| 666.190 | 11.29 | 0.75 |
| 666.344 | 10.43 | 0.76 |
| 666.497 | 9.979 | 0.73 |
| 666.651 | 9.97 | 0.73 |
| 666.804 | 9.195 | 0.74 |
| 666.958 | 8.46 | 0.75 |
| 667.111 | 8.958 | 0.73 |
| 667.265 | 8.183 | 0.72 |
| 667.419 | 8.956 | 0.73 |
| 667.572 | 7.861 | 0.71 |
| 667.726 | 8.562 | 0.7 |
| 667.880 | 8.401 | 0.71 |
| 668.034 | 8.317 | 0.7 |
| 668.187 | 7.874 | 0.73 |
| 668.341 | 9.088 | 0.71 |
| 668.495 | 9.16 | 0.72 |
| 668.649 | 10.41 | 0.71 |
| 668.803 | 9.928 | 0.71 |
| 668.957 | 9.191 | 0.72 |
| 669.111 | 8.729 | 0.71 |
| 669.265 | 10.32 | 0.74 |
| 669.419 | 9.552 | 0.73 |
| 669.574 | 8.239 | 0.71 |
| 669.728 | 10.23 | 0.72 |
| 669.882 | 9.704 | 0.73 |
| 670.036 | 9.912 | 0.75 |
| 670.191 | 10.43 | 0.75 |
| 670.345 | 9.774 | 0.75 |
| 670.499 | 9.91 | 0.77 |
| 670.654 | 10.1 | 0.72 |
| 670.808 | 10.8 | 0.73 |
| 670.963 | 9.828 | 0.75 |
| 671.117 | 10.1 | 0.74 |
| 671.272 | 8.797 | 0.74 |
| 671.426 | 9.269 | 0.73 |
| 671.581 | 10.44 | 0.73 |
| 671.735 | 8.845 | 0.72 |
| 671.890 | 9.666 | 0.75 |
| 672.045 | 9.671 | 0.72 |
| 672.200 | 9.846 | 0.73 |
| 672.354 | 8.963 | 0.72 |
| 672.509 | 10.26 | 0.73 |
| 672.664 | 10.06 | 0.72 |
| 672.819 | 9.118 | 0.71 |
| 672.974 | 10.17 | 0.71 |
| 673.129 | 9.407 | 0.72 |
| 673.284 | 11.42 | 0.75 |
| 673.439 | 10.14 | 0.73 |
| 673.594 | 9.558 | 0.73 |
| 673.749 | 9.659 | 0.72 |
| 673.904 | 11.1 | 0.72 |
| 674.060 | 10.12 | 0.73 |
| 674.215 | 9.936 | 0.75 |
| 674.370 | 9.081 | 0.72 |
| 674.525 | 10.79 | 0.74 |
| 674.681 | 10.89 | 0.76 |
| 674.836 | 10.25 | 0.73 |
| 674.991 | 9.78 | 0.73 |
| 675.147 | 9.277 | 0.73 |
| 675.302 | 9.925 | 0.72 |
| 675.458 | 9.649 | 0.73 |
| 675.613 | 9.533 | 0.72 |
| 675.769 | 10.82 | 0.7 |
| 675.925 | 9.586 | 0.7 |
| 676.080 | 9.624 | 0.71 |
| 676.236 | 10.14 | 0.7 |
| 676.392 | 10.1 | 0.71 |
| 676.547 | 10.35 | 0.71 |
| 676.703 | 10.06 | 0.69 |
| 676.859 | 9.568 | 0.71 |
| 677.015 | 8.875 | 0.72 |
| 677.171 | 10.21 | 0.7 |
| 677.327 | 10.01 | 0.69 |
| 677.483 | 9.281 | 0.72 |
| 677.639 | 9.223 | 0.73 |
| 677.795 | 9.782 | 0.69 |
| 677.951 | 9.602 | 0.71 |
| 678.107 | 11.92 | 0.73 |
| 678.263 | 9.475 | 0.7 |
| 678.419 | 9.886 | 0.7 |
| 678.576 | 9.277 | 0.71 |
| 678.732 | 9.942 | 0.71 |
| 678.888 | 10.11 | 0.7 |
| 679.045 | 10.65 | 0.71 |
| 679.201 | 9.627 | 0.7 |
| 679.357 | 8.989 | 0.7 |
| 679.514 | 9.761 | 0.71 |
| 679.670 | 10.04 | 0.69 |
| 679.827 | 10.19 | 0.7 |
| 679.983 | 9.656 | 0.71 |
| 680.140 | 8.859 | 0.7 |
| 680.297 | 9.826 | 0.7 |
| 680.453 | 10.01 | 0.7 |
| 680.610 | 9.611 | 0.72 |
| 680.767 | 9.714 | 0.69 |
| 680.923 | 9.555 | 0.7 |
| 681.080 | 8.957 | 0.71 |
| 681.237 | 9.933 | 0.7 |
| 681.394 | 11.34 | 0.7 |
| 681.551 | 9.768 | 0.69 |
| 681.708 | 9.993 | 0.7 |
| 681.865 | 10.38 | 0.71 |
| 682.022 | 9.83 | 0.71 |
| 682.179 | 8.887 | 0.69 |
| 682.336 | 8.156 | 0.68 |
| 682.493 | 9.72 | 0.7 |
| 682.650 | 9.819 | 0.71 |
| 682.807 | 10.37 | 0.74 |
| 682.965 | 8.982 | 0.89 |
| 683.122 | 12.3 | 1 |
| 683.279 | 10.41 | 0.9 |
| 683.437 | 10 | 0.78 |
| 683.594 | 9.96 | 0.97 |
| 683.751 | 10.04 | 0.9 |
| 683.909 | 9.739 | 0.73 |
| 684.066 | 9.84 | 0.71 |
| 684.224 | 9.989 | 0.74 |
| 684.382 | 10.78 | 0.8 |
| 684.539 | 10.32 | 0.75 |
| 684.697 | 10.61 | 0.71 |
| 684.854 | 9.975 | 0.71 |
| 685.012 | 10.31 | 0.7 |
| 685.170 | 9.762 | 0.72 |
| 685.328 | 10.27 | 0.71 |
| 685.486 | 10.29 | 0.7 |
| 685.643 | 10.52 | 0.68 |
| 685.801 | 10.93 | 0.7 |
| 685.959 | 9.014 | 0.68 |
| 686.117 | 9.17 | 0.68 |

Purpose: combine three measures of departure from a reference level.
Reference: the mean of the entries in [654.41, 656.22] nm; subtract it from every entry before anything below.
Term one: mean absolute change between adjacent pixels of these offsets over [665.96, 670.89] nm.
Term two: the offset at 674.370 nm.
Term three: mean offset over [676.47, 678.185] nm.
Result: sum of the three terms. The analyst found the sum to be 0.0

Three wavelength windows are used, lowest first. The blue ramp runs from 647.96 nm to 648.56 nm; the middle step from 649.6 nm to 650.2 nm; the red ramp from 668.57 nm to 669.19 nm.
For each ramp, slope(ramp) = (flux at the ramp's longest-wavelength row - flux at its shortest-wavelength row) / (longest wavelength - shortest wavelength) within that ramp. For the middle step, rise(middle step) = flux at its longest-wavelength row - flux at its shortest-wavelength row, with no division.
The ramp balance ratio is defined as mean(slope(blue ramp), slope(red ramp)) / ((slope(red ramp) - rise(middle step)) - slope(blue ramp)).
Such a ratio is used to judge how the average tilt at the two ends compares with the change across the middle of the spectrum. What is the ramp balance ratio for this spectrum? -11.7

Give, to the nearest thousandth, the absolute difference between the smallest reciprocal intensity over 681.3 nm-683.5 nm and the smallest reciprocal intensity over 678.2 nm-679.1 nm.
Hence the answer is 0.013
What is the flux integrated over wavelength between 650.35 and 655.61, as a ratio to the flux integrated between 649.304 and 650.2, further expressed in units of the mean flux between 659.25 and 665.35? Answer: 0.54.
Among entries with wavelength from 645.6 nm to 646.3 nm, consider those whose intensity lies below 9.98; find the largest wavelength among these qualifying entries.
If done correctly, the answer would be 646.247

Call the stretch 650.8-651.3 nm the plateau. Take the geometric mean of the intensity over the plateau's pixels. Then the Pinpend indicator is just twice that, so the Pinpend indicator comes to 20.8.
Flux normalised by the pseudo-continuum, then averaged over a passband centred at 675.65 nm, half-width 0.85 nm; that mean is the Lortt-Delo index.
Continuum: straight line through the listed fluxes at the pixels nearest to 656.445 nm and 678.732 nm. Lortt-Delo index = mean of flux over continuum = 0.95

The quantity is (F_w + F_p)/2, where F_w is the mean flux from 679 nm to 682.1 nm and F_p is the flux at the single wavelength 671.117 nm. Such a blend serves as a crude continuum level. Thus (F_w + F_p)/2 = 10.0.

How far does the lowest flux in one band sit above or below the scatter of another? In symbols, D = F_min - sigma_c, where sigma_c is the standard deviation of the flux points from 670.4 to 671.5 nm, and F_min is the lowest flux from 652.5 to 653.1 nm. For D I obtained 8.9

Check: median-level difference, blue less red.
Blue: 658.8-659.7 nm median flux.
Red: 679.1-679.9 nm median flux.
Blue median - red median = 1.2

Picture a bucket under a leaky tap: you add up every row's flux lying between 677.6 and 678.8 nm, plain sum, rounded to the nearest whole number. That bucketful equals 79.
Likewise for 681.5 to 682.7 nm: 77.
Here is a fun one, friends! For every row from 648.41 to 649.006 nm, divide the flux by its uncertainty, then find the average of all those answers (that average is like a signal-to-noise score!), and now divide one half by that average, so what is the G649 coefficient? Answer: 0.0373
